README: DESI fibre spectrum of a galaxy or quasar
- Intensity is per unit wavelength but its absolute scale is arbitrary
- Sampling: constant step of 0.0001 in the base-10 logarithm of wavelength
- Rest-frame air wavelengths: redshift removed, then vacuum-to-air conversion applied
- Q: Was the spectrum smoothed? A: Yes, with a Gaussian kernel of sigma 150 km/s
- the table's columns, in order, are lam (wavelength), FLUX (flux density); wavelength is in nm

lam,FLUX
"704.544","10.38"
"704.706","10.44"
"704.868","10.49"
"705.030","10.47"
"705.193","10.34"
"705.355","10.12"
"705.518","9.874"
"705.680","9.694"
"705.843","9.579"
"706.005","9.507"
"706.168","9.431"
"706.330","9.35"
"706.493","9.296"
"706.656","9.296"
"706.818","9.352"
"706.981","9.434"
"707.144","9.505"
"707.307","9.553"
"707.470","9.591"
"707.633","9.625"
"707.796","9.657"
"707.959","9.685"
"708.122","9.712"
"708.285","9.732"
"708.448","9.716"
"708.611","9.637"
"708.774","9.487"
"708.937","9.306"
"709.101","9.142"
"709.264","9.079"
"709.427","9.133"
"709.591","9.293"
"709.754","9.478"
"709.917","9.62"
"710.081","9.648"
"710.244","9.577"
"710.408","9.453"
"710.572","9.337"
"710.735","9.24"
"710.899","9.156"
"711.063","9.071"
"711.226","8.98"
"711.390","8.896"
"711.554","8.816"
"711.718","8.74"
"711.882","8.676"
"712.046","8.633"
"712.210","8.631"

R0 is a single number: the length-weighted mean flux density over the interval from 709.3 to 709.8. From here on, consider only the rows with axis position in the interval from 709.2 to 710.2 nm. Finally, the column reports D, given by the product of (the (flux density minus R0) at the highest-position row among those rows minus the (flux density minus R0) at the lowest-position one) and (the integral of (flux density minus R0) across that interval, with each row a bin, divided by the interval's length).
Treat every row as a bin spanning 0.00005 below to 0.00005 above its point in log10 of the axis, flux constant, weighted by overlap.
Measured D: 0.07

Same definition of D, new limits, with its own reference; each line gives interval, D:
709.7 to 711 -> -0.05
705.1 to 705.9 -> -0.51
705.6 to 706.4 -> -0.08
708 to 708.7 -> -0.03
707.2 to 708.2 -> 0.06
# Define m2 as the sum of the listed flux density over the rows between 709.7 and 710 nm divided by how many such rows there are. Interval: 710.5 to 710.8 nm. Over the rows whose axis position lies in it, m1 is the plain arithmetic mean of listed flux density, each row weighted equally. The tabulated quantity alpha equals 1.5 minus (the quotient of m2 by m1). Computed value 0.472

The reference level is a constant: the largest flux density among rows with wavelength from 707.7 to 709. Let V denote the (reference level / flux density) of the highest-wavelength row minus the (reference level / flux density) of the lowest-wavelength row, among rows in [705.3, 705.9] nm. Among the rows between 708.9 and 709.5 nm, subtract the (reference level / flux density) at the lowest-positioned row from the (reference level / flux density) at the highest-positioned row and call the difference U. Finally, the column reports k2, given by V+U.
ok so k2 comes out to 0.07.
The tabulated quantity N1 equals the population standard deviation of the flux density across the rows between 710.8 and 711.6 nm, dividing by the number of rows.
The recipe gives 0.12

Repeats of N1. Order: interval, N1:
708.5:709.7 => 0.19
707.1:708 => 0.06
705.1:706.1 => 0.30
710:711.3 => 0.22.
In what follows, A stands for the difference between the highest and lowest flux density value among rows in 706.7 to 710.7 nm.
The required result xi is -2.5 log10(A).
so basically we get 0.5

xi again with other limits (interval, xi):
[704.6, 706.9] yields -0.2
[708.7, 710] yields 0.7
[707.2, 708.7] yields 1.9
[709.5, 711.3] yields 0.4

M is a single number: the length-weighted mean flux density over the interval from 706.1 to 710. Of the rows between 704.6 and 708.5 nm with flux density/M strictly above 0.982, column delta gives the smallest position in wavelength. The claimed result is 704.706 nm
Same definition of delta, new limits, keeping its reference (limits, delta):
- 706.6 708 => 706.656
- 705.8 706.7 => 705.843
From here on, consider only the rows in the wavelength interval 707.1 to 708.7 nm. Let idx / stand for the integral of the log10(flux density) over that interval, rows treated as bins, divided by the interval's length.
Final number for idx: 0.984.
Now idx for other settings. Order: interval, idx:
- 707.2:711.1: 0.976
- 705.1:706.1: 0.993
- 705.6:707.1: 0.975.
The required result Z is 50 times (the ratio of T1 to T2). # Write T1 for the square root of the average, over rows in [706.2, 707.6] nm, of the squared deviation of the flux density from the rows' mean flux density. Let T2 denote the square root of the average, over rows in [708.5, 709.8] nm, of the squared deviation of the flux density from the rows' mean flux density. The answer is 29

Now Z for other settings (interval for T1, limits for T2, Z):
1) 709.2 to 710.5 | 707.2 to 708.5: 170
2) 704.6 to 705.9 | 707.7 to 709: 125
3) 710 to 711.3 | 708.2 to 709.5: 44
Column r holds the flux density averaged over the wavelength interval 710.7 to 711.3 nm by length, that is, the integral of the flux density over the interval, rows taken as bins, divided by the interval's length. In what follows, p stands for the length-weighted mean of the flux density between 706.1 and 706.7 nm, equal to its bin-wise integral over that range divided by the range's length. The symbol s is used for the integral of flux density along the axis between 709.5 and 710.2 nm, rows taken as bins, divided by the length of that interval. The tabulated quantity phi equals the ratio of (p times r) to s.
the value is 8.9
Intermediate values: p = 9.3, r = 9.11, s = 9.5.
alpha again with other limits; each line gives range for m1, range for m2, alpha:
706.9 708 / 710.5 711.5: 0.549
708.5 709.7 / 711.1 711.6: 0.543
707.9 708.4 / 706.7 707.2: 0.529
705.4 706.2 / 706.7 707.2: 0.519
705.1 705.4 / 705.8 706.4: 0.575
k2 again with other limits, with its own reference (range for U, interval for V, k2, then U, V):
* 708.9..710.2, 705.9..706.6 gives -0.01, -0.037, 0.02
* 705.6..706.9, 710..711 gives 0.09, 0.037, 0.05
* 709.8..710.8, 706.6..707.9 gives 0.00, 0.042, -0.04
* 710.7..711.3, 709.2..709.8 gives -0.01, 0.030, -0.05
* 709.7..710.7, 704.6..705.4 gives 0.04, 0.016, 0.03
